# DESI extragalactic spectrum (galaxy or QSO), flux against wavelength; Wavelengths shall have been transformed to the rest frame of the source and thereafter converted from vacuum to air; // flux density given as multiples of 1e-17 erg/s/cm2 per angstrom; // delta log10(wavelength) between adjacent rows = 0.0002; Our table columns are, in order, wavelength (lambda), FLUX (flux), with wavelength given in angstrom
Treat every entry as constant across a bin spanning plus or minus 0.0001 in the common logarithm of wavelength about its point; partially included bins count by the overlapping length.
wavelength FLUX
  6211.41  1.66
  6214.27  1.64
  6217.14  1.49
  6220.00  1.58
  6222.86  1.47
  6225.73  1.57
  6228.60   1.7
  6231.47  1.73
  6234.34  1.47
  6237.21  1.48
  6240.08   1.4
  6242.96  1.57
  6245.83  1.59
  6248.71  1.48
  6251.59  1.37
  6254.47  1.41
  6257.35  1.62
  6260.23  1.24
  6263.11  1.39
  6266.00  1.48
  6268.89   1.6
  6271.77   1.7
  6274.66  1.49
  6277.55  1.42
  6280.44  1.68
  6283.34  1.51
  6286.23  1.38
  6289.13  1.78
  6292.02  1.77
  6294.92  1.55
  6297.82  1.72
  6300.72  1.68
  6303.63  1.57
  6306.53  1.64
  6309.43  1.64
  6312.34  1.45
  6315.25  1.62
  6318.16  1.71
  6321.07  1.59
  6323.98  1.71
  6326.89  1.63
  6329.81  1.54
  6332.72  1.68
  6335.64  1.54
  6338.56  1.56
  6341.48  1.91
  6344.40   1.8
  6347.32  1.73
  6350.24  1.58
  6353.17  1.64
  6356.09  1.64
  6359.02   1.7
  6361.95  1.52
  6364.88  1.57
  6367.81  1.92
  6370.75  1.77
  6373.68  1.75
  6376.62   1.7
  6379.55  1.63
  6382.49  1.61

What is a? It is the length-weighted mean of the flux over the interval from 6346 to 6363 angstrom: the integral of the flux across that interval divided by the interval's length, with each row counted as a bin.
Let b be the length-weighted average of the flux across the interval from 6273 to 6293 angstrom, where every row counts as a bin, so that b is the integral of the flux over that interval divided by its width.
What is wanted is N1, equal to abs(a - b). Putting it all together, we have 0.065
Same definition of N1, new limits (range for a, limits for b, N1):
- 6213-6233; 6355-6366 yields 0.011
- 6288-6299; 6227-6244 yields 0.145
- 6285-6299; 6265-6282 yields 0.079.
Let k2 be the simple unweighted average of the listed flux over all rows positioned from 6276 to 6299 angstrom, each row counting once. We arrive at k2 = 1.60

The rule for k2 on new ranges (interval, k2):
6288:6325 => 1.65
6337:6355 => 1.70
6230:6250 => 1.53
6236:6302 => 1.54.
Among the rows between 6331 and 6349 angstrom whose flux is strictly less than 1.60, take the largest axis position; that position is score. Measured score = 6338.56 angstrom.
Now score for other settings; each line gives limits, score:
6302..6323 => 6321.07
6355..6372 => 6364.88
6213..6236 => 6234.34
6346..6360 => 6350.24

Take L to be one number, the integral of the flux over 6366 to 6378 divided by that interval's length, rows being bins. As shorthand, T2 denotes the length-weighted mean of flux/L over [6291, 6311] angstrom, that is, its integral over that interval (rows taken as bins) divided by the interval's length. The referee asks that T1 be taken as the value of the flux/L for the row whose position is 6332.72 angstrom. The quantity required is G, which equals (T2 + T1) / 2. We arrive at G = 0.936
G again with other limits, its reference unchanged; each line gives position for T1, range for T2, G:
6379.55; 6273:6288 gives 0.881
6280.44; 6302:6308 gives 0.924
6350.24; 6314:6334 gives 0.905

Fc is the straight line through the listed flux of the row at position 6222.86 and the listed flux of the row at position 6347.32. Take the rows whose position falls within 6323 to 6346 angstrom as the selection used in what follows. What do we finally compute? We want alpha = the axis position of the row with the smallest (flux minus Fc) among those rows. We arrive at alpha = 6335.64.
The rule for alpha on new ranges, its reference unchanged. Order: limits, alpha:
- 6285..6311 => 6286.23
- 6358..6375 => 6361.95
